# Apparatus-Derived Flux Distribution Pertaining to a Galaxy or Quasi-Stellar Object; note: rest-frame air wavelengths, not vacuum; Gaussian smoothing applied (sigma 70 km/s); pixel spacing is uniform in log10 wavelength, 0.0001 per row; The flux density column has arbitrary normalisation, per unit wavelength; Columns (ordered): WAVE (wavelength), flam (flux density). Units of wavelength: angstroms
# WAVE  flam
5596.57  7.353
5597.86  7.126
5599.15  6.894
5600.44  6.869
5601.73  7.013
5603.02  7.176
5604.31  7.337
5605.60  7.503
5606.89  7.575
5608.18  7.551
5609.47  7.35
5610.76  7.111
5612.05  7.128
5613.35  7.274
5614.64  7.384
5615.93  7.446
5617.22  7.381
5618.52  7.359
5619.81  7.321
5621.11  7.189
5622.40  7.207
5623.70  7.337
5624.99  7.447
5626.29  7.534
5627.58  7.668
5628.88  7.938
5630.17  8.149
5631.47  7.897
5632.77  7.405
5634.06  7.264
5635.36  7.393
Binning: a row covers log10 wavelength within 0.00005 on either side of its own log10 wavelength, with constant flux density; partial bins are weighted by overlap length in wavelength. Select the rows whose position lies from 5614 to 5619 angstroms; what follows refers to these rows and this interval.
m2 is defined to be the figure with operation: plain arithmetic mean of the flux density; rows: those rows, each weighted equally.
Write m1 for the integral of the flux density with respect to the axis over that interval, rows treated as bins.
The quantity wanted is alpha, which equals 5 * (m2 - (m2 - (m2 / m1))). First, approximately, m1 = 37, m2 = 7.39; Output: 1.00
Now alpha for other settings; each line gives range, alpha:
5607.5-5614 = 0.77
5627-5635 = 0.63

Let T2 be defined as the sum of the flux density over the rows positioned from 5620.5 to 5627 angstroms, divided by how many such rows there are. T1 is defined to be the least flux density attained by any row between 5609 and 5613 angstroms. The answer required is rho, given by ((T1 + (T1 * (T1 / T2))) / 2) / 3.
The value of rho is 2.33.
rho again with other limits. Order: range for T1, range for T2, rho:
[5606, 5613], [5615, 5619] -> 2.32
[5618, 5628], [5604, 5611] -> 2.36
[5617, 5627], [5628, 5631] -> 2.27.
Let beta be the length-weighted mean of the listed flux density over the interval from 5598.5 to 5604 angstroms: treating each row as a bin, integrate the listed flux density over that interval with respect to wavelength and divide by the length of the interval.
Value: 7.0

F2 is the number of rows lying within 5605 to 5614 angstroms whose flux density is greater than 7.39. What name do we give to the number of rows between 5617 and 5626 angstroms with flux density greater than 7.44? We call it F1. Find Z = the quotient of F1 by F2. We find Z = 0.3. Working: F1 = 1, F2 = 3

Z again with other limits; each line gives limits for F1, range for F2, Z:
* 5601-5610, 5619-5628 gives 1.0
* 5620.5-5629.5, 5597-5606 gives 4.0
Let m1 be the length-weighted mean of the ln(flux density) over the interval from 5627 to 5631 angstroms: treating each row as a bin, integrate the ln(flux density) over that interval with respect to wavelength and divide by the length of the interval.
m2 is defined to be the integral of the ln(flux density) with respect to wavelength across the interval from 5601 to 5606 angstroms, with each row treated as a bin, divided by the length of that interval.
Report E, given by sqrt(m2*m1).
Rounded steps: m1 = 2.069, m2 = 1.98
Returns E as 2.02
